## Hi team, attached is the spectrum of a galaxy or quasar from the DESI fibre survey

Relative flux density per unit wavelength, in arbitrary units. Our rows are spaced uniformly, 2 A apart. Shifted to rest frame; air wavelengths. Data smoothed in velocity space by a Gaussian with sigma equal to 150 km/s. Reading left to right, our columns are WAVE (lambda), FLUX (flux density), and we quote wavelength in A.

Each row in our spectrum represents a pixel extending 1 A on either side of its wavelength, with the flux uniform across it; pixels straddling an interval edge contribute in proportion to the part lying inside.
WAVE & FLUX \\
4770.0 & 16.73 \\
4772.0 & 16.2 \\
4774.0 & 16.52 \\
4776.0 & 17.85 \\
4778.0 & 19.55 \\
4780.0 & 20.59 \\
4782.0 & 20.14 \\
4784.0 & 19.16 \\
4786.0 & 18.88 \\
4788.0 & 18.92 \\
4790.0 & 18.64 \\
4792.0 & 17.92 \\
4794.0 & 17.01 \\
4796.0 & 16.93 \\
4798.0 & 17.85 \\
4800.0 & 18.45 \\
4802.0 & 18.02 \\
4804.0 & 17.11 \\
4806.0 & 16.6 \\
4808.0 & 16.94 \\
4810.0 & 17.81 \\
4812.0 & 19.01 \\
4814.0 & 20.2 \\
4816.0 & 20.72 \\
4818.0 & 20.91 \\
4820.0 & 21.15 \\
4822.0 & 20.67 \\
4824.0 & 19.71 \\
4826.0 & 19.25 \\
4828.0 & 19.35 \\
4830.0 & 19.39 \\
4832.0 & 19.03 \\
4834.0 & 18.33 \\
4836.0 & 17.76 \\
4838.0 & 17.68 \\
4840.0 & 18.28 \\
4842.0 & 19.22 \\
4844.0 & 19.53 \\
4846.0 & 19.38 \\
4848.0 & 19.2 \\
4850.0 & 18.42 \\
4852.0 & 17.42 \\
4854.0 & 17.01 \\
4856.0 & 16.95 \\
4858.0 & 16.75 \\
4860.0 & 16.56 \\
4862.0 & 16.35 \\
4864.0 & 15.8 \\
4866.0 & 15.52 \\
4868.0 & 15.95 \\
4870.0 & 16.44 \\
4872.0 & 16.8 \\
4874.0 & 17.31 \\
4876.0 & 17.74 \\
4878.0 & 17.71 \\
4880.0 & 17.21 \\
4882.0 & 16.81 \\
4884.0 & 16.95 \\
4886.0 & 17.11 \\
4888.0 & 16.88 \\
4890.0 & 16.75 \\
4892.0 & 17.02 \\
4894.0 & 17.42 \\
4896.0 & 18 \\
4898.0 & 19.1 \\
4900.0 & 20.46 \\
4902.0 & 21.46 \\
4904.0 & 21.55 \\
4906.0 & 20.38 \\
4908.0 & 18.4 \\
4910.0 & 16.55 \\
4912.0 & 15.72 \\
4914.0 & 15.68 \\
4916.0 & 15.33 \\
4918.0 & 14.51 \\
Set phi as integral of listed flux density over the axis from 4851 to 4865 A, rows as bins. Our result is 234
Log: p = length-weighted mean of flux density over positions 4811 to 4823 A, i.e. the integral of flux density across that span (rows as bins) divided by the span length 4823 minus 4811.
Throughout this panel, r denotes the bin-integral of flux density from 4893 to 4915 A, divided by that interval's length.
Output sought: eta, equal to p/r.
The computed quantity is 1.10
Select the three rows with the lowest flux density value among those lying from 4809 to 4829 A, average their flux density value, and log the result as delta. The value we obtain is 18.7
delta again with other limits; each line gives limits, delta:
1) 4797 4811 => 16.9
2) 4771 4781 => 16.9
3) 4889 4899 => 17.1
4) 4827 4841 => 17.9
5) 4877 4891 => 16.8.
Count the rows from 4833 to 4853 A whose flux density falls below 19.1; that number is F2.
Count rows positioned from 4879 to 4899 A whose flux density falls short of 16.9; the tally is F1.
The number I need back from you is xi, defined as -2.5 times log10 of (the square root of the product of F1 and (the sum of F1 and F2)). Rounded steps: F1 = 3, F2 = 6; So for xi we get -1.8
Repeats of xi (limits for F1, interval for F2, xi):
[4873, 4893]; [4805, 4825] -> -1.7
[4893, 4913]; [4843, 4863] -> -1.6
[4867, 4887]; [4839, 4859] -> -2.0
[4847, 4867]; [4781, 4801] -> -2.3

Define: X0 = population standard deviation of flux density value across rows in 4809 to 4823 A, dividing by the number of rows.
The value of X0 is 1.1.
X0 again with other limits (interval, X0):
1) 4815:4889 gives 1.5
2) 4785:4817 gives 1.1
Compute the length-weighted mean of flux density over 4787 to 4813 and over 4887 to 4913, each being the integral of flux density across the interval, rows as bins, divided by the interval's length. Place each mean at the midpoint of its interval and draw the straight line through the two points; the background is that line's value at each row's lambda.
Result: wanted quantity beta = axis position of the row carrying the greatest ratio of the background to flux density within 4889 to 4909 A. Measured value 4890.0 A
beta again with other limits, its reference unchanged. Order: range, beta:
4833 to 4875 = 4866.0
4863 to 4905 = 4866.0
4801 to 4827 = 4806.0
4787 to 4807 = 4806.0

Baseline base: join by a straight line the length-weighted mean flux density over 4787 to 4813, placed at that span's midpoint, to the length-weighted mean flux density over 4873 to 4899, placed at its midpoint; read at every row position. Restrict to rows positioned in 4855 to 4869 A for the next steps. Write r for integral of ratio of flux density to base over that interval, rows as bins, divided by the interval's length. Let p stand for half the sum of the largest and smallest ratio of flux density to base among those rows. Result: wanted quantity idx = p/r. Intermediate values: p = 0.93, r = 0.93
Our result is 1.00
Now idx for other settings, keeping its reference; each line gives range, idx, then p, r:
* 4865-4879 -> 0.99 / 0.95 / 0.96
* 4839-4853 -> 0.98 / 1.05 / 1.07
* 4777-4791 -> 1.01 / 1.10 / 1.09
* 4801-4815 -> 1.03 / 1.04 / 1.01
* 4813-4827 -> 0.99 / 1.14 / 1.15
